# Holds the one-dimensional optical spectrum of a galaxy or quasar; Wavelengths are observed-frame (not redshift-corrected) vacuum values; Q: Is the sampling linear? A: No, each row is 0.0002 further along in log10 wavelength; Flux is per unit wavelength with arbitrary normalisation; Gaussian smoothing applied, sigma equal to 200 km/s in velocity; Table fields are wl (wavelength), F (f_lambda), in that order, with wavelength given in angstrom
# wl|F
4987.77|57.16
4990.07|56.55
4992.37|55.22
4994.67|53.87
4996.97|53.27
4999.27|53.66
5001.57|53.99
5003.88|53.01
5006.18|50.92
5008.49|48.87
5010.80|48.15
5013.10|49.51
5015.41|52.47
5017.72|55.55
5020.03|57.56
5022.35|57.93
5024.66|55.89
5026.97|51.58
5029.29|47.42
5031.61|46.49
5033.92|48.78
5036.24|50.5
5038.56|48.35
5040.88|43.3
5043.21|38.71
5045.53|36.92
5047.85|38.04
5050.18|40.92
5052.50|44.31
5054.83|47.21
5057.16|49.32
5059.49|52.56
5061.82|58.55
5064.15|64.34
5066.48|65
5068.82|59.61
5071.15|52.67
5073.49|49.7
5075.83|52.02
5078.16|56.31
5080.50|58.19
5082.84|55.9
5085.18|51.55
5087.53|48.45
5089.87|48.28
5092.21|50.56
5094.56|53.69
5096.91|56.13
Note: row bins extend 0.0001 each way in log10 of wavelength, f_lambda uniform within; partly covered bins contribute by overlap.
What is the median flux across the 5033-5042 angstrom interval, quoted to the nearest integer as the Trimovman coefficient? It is 49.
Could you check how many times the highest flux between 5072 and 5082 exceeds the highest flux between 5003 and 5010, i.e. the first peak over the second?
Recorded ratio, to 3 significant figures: 1.10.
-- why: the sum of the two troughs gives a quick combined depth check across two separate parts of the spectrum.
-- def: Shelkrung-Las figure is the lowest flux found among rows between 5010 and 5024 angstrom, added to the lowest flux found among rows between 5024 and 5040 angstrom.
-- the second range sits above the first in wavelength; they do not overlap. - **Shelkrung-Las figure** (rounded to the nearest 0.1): 94.6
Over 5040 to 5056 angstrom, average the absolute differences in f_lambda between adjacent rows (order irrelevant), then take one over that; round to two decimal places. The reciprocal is 0.36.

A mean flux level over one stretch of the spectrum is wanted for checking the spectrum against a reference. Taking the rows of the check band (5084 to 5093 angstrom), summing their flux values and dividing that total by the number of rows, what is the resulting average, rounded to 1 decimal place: 49.7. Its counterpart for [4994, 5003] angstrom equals 53.7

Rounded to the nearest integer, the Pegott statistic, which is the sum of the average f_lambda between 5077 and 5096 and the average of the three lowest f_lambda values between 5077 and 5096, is 102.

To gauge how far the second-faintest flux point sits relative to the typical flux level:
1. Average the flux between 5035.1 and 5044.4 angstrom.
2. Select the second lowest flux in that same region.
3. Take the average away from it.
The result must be -1.9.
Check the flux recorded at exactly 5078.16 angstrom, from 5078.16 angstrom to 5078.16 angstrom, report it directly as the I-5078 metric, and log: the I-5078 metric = 56.31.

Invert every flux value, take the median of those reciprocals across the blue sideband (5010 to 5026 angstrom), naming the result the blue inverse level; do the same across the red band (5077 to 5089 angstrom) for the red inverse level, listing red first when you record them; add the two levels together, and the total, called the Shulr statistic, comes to 0.0359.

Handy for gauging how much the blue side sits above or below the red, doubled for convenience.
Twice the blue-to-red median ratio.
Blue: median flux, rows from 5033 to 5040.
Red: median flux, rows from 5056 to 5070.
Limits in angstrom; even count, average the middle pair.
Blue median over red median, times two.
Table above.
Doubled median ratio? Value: 1.7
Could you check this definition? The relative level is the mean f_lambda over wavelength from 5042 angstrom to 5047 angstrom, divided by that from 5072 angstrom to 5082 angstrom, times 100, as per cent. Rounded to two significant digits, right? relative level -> 70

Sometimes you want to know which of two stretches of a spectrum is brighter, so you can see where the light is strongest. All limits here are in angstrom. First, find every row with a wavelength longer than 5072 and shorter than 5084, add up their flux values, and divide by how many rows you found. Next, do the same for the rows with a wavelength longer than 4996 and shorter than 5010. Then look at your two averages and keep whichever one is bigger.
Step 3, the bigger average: 54.4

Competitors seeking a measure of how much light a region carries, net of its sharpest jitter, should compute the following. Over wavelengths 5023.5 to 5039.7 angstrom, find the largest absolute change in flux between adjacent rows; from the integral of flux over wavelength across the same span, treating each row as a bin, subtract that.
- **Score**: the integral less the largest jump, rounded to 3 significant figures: 804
